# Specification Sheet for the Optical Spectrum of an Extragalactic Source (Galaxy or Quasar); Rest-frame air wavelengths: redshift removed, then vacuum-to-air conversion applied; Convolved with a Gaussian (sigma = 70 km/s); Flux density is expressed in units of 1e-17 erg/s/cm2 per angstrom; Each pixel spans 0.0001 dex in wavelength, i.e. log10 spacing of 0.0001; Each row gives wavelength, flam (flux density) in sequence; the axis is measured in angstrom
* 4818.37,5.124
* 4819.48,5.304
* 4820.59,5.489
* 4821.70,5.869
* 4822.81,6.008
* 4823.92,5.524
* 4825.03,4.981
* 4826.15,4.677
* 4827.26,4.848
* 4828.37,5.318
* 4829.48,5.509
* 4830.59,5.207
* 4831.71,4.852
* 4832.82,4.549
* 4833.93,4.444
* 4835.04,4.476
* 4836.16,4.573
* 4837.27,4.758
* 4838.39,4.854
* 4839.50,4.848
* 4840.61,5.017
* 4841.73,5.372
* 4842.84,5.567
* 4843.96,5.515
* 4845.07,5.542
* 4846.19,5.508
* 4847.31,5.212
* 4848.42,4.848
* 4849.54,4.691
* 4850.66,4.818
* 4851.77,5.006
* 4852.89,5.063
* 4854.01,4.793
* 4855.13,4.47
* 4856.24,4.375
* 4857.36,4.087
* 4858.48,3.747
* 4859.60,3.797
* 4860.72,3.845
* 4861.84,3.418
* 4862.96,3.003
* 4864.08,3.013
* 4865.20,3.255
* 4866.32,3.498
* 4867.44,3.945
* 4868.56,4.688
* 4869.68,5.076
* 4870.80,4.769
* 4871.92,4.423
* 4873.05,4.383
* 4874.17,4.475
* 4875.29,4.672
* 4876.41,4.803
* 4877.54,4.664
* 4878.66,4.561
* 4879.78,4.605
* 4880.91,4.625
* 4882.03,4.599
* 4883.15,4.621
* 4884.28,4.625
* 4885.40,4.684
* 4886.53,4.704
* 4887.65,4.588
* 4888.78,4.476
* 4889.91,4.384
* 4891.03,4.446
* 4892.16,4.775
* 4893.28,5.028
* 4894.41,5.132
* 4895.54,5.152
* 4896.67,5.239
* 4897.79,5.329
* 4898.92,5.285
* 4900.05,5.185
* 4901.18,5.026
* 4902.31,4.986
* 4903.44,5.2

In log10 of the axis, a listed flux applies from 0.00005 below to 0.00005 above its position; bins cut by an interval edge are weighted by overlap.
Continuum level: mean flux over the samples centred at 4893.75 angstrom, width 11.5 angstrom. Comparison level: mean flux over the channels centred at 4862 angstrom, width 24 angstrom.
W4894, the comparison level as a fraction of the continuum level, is 0.85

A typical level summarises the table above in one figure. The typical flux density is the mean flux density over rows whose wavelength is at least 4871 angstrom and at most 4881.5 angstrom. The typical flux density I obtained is 4.58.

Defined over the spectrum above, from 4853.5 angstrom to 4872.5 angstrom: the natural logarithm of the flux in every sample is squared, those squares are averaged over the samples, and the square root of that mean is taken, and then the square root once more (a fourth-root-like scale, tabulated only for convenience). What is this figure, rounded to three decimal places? 1.177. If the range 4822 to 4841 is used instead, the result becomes 1.266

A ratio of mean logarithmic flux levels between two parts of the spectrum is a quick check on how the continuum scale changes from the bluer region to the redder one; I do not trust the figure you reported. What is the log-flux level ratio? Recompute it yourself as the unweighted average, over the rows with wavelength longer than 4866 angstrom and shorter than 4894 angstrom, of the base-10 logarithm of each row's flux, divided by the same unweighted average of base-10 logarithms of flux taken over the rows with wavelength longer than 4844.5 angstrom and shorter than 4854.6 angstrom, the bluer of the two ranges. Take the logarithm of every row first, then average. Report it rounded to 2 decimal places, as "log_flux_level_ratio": 0.94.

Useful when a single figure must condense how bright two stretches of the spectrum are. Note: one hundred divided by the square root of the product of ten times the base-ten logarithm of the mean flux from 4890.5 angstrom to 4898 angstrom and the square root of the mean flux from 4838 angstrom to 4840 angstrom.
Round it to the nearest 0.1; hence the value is 25.5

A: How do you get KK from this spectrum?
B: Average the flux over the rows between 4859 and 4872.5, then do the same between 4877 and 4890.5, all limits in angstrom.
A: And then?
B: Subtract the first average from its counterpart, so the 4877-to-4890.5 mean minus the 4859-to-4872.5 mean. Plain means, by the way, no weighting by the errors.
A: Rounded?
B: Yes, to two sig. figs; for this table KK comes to 0.70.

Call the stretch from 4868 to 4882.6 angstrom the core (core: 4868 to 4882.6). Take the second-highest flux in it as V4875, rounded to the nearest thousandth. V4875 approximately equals 4.803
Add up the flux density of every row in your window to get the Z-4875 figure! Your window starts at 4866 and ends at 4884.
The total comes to 72.4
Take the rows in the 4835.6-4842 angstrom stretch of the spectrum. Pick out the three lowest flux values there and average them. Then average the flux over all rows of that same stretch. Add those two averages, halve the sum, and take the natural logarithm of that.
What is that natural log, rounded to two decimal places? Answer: 1.57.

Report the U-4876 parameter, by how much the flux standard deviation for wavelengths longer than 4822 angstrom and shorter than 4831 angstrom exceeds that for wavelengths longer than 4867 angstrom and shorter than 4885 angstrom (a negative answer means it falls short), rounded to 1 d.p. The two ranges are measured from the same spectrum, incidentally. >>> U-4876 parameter 0.2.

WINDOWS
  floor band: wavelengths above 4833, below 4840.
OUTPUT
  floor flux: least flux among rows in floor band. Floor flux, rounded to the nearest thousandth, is 4.444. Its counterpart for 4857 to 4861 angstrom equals 3.747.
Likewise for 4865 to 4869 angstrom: 3.255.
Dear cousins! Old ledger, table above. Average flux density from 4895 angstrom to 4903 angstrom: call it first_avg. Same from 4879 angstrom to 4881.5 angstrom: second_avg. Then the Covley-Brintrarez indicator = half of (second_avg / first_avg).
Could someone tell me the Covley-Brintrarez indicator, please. 0.446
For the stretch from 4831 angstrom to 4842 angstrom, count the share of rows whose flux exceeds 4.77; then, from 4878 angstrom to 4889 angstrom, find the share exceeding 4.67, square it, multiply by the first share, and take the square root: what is 0.14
